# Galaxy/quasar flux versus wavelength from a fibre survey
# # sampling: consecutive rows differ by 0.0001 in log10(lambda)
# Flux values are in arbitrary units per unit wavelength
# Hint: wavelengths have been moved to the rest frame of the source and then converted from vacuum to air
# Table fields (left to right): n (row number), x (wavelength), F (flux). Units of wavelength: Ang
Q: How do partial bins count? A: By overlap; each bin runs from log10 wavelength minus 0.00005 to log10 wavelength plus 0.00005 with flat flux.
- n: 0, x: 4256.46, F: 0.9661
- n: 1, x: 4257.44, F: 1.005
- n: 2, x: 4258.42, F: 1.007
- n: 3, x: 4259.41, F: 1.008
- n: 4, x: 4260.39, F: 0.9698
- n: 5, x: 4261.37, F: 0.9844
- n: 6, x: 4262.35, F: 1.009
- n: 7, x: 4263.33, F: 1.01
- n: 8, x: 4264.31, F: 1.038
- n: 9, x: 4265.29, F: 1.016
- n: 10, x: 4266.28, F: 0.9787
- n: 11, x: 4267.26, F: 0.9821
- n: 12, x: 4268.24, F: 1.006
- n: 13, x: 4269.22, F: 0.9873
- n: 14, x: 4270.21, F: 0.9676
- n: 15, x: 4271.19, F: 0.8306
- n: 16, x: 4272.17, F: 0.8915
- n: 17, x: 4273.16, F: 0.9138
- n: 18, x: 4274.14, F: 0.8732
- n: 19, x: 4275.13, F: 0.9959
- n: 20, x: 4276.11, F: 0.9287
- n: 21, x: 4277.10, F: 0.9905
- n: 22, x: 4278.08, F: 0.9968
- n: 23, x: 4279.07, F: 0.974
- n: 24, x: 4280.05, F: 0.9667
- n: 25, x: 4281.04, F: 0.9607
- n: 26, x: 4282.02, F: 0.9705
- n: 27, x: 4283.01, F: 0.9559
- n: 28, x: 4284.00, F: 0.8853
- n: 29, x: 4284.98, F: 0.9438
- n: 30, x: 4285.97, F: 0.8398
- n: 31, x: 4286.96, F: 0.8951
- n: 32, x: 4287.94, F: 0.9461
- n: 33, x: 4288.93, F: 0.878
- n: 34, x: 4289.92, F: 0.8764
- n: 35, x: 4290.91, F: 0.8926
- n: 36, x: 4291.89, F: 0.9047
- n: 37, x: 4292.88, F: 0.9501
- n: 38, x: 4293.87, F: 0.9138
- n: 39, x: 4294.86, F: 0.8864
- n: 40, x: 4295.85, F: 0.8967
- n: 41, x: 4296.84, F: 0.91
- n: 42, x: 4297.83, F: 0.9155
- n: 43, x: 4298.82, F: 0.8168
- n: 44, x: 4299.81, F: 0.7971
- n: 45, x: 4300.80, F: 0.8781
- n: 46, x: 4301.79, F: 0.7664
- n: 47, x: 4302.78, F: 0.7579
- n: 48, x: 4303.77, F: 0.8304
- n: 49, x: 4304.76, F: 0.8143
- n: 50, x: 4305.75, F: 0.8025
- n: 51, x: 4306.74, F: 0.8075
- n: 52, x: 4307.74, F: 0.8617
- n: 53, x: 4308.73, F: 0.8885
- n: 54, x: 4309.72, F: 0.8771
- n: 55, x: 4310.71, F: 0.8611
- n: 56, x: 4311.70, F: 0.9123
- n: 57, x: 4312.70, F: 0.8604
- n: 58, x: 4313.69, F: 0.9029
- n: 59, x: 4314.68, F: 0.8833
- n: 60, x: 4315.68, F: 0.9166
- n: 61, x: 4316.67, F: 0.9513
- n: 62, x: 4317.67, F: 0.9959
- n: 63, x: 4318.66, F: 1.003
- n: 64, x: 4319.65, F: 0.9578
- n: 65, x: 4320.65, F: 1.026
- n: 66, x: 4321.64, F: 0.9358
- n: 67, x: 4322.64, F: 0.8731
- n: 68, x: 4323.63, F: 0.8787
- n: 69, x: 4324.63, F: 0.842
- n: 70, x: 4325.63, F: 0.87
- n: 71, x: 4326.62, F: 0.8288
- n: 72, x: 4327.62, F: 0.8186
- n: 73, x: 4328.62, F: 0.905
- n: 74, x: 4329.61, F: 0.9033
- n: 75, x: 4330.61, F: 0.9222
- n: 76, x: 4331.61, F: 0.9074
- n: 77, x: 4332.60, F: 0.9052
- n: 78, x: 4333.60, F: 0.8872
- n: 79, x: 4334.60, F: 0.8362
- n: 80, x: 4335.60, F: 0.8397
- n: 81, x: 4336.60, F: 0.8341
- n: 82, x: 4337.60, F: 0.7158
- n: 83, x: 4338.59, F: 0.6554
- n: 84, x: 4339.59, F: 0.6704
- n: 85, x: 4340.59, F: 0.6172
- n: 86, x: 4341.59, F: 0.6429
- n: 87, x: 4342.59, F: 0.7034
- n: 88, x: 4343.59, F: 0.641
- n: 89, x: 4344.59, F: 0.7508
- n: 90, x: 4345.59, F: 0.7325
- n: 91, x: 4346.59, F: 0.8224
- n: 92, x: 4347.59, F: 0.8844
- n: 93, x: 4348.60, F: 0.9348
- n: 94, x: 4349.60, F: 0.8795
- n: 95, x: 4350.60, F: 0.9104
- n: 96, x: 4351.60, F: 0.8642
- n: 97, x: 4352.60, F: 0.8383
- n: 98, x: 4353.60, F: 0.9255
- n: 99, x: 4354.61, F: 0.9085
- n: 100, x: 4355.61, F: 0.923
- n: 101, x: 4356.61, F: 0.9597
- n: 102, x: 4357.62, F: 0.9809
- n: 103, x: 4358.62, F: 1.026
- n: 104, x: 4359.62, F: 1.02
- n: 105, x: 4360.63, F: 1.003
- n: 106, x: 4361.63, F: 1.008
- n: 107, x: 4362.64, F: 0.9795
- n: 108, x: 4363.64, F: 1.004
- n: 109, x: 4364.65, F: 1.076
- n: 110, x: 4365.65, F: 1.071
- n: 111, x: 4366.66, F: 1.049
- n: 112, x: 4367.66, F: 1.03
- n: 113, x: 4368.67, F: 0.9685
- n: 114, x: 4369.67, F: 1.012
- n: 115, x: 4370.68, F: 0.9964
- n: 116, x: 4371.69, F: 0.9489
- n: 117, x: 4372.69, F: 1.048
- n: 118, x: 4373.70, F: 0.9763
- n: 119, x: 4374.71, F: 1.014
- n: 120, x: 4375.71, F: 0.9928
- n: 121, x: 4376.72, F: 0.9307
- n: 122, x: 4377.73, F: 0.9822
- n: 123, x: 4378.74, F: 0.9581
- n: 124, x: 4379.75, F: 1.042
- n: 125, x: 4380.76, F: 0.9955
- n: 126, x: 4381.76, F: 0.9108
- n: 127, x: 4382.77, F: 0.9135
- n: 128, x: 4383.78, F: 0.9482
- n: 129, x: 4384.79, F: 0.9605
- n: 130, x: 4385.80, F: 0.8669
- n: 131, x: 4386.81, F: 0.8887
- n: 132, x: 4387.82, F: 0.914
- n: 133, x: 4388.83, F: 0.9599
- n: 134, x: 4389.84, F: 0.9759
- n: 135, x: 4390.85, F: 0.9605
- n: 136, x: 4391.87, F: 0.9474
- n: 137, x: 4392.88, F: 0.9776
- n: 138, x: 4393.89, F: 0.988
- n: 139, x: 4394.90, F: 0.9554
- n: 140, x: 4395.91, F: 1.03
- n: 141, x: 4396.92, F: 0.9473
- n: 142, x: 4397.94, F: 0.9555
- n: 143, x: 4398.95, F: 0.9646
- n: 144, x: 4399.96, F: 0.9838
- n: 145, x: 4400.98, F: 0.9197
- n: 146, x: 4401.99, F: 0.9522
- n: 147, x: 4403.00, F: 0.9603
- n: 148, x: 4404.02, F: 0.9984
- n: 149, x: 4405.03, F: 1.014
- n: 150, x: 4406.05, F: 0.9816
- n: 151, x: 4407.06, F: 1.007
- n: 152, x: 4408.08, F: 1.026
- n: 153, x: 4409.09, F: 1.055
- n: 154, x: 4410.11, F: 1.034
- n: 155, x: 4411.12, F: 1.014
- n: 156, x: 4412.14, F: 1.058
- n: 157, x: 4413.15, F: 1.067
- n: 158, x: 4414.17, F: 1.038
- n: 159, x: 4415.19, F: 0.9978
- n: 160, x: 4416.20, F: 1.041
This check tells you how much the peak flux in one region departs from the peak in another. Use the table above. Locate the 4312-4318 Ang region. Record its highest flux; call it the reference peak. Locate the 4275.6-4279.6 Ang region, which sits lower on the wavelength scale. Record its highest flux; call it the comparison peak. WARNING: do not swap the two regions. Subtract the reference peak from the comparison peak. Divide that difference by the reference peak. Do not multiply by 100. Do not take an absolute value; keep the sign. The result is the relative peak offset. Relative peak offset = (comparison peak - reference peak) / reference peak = 0.00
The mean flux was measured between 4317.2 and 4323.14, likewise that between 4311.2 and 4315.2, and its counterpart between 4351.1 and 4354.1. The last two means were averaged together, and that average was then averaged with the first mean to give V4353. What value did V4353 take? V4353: 0.92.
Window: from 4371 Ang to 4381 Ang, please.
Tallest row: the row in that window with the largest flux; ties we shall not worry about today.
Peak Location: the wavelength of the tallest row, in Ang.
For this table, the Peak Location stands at 4372.69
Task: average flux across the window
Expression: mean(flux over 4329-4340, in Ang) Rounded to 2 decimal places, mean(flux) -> 0.83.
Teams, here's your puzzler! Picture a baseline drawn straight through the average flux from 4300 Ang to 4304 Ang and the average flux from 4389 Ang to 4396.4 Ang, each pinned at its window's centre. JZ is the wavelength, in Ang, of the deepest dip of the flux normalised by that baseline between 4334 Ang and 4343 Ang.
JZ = 4340.59 Ang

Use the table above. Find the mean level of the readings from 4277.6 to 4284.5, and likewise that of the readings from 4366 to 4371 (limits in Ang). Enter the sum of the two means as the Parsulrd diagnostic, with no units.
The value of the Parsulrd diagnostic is 1.97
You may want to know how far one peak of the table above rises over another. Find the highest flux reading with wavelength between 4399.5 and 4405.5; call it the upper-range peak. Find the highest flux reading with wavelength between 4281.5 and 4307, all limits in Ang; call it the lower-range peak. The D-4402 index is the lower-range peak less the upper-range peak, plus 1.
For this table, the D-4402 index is 0.96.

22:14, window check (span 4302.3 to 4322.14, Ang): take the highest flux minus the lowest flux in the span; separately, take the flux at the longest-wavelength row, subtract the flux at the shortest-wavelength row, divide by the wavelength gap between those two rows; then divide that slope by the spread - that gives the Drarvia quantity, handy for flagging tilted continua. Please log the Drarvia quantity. 0.04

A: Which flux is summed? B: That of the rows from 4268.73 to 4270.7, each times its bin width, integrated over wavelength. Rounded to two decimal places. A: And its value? 1.92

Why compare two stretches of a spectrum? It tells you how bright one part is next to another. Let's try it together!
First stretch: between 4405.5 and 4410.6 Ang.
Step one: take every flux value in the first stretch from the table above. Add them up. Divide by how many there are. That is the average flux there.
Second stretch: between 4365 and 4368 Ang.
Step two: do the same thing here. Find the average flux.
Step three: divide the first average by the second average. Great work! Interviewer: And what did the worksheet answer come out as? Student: 0.97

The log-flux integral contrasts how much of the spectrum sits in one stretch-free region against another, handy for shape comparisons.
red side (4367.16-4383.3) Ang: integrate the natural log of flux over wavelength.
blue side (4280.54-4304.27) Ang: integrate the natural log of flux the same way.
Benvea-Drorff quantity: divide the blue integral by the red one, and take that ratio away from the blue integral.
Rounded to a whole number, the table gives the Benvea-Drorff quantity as -13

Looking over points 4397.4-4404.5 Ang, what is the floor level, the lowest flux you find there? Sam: 0.9197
